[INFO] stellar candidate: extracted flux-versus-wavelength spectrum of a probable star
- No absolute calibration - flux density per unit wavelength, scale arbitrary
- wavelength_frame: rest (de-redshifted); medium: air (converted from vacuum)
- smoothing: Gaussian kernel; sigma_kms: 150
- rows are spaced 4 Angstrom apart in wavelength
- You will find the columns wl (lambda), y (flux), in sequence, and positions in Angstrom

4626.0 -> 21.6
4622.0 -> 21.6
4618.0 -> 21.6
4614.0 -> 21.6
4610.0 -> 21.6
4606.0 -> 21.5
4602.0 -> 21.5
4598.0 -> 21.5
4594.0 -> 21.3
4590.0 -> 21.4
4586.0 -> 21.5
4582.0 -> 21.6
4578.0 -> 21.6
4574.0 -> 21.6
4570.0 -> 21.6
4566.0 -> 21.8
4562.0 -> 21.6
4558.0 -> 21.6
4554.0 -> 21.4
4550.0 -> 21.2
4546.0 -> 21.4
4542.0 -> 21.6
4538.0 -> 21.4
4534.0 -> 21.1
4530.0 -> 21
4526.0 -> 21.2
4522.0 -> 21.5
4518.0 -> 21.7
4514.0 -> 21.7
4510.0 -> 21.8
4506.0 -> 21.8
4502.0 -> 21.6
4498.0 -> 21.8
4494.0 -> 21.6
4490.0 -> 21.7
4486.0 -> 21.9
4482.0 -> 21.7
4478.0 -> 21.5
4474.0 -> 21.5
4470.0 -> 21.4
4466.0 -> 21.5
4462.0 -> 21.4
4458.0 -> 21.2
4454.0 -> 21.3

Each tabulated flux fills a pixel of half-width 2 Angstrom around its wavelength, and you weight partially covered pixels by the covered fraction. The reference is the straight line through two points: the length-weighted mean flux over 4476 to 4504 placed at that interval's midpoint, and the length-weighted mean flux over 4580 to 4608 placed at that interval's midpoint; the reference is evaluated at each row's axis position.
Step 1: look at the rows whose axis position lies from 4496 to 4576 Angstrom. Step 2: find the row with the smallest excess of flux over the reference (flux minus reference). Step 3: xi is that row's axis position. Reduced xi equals 4530.0 Angstrom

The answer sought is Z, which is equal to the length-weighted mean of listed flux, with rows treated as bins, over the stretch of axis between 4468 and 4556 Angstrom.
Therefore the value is 21.5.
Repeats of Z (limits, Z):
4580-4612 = 21.5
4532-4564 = 21.4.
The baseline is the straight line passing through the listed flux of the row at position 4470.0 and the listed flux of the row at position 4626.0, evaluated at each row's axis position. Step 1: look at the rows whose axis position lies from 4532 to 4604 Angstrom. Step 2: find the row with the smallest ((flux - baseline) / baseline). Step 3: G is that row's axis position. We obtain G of 4534.0 Angstrom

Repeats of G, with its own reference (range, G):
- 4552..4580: 4554.0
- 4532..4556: 4534.0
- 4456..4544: 4530.0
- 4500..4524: 4522.0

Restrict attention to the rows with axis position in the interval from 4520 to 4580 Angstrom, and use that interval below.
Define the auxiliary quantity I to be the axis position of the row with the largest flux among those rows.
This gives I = 4566.0 Angstrom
